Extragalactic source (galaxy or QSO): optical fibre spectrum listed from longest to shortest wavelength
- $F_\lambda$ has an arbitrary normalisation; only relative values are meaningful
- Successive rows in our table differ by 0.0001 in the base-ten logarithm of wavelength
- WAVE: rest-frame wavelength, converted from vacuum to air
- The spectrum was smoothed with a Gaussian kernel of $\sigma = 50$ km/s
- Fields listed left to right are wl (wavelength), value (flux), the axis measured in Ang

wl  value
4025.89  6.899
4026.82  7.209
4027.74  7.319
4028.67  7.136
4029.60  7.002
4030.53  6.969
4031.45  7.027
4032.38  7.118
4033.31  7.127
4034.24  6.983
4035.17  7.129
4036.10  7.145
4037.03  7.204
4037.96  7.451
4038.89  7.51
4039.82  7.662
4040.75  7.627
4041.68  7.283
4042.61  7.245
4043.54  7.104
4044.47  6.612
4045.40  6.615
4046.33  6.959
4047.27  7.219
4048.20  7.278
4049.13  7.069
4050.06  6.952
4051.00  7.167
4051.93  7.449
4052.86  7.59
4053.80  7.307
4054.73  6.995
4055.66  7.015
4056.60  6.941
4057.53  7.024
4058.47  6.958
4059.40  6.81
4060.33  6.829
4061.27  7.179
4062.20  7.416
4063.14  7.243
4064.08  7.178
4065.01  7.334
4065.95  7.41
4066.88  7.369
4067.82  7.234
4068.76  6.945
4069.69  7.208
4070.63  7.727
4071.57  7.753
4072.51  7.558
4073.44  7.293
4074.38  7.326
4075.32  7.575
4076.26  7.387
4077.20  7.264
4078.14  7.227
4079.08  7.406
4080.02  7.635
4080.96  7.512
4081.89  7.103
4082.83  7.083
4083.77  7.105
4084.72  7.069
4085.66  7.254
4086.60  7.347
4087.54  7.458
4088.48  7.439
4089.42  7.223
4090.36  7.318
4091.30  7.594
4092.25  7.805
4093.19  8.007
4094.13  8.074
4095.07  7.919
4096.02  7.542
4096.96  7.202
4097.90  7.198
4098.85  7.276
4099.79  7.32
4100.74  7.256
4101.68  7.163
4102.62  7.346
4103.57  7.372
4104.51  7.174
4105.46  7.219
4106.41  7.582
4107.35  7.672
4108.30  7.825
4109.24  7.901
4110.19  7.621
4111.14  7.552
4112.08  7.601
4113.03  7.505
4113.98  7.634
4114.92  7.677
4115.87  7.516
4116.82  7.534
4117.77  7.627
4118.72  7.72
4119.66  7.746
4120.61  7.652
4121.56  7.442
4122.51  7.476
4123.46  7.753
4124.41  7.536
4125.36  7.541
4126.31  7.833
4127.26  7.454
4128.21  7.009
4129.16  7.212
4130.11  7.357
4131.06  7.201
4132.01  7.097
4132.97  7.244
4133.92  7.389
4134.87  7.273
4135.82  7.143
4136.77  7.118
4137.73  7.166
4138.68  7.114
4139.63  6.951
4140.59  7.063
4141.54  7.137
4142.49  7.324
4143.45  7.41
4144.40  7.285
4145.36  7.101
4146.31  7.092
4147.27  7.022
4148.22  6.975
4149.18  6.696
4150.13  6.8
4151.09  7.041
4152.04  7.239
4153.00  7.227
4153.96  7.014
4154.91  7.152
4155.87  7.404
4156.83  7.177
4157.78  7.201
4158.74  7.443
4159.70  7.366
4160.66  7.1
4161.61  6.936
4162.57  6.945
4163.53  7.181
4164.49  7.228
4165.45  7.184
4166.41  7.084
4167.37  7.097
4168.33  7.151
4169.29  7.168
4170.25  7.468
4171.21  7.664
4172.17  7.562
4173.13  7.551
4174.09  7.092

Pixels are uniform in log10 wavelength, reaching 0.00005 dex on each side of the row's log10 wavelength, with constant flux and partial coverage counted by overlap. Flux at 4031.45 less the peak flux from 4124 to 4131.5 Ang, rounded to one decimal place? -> -0.8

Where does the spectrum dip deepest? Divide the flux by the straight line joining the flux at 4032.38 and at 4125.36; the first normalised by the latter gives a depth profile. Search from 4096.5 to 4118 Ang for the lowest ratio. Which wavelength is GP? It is 4104.51 Ang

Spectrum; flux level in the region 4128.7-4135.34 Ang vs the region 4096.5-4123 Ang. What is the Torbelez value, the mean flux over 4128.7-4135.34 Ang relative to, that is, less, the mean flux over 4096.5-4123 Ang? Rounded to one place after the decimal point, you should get -0.2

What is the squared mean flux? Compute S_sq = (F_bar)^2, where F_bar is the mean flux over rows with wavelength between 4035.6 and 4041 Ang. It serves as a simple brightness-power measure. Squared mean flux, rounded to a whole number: 55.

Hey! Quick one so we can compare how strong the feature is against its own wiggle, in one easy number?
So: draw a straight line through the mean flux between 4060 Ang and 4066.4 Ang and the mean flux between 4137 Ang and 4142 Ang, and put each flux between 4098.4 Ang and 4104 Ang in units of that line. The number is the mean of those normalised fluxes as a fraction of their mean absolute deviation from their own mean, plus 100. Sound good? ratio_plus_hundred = 224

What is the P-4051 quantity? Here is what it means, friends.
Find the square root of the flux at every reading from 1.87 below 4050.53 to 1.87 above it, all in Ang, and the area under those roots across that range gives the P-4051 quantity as 10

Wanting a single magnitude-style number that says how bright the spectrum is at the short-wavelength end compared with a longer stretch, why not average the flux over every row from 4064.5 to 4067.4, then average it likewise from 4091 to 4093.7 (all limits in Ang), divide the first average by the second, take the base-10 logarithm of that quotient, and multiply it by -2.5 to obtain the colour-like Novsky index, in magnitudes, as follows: 0.062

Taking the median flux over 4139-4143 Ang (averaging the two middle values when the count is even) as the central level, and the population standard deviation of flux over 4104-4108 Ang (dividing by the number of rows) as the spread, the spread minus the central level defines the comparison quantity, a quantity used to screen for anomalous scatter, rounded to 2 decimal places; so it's -6.88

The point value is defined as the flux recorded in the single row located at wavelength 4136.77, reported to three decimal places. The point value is 7.118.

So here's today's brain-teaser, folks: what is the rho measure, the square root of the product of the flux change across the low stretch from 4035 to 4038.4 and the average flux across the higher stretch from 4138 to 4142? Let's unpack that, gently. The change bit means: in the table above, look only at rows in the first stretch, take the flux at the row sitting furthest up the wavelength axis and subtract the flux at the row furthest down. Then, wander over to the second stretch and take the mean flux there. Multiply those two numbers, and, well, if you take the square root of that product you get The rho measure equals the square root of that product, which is 1.51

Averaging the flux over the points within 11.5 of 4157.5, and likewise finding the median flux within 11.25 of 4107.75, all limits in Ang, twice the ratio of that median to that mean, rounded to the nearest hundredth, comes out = 2.12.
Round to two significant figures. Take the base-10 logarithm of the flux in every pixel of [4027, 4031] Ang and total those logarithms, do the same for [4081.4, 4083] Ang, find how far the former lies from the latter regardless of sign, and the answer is 1.7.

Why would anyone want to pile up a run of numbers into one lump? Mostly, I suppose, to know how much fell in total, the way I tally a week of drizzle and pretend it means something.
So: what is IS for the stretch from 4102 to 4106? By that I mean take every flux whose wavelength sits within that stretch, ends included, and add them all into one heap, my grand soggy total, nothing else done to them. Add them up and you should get 29.1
